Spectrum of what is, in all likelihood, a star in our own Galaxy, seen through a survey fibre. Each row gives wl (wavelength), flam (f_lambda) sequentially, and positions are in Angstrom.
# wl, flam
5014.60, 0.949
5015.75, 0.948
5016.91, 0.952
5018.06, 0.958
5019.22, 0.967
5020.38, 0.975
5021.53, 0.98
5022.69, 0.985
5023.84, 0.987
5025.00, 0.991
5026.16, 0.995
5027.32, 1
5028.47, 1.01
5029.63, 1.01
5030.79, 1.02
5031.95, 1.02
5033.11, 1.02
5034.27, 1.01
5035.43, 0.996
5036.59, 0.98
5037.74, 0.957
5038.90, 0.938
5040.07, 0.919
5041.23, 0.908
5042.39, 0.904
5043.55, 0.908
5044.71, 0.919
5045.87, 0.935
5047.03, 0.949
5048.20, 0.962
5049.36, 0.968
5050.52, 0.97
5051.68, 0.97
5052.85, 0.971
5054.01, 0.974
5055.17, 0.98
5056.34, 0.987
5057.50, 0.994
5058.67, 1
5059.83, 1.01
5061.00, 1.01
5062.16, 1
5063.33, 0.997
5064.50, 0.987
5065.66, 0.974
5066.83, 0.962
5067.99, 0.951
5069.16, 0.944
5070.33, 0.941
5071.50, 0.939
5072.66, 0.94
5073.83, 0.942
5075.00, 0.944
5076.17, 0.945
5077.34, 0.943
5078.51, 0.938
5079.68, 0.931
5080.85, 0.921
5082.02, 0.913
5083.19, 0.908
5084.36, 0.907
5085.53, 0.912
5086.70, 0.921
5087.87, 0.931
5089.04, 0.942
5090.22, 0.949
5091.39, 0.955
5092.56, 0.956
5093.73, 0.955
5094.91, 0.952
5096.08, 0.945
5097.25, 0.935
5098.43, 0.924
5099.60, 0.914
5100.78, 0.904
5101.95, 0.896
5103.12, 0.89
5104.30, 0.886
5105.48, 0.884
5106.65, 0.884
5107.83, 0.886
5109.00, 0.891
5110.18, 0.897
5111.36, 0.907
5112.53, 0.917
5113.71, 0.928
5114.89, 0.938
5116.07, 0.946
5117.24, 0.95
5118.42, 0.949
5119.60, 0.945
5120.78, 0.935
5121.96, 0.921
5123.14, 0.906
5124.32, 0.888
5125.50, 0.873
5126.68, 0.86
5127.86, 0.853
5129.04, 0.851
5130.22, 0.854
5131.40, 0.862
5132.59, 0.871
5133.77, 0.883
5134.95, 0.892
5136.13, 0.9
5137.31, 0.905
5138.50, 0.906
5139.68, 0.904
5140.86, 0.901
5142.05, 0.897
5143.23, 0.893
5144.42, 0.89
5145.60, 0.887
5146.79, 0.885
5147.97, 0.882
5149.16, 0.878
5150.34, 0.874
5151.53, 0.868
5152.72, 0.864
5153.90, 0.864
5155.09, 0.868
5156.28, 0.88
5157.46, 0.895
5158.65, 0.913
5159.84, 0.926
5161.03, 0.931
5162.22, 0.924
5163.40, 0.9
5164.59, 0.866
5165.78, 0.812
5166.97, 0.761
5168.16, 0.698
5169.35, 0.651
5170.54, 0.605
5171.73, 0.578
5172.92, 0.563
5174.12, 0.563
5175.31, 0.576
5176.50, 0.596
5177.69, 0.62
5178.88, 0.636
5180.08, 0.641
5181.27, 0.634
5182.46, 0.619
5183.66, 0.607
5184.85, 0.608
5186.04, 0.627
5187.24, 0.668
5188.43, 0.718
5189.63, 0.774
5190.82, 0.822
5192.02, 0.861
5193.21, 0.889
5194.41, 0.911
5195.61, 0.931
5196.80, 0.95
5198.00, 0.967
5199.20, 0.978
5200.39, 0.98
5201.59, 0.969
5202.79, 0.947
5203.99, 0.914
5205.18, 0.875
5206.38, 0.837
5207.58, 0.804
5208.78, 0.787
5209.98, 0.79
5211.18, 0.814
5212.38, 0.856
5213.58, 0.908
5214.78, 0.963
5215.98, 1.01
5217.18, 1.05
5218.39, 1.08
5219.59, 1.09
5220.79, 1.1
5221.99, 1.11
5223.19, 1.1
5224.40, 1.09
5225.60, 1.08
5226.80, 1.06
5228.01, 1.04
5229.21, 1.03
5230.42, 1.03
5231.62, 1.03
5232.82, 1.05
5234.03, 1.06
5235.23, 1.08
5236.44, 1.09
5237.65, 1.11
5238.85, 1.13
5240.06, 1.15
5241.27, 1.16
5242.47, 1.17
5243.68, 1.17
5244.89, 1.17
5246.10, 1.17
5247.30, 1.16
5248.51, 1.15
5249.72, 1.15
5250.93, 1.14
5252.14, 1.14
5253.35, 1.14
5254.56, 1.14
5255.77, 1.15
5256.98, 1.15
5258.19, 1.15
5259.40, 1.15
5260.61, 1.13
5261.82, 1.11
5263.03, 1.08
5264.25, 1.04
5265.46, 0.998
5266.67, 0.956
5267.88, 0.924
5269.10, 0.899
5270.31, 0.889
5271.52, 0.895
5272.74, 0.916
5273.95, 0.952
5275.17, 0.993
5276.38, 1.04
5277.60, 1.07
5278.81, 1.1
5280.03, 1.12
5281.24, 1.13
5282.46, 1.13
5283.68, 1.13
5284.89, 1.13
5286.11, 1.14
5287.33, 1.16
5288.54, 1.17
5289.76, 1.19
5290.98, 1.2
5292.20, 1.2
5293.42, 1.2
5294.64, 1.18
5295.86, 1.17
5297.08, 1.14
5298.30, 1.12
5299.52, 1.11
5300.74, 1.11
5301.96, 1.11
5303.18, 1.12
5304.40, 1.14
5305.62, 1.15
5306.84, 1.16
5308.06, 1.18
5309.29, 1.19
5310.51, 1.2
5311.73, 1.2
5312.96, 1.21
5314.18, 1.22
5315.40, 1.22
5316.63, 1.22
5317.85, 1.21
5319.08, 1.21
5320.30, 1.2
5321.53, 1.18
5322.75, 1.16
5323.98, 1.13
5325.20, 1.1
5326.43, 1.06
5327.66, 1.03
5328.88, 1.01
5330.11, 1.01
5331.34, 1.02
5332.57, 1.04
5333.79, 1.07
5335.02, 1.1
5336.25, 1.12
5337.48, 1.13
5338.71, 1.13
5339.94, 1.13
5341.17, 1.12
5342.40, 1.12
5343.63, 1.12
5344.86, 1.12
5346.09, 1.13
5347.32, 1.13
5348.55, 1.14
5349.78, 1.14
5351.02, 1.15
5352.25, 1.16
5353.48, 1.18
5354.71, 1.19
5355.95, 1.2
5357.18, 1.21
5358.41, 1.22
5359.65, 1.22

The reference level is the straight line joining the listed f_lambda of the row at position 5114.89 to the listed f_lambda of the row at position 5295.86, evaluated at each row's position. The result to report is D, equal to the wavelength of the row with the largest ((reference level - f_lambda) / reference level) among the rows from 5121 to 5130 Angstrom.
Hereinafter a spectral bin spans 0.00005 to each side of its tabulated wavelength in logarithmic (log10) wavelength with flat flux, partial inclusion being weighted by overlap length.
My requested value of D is 5129.04 Angstrom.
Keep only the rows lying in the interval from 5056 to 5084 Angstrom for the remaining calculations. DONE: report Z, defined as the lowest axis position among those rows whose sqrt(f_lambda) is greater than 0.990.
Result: 5056.34 Angstrom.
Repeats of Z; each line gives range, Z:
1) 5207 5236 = 5215.98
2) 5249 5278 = 5249.72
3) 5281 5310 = 5281.24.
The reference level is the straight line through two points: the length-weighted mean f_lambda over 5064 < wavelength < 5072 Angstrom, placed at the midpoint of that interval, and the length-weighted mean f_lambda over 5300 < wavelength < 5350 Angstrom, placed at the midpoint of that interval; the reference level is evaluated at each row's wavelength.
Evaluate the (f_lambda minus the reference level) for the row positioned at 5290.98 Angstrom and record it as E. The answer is 0.09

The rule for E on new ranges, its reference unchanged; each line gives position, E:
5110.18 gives -0.09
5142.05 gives -0.11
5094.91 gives -0.02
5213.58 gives -0.15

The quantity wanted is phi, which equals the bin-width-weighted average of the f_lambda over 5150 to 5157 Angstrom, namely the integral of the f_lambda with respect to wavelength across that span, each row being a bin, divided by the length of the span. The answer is 0.87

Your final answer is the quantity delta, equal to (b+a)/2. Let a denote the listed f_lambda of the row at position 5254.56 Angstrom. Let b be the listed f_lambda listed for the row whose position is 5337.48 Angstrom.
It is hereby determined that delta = 1.1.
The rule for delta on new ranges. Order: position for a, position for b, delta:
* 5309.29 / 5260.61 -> 1.2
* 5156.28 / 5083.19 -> 0.9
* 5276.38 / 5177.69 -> 0.8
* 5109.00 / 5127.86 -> 0.9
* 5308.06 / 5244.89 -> 1.2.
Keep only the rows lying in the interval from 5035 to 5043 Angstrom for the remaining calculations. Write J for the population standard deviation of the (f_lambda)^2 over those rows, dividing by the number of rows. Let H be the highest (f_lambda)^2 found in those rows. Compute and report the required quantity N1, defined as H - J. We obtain 0.9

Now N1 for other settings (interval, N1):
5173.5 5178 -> 0.4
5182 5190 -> 0.5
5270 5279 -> 1.1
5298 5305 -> 1.3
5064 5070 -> 0.9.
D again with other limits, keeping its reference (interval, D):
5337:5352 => 5344.86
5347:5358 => 5347.32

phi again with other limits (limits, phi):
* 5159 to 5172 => 0.79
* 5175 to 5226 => 0.86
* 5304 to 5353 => 1.14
